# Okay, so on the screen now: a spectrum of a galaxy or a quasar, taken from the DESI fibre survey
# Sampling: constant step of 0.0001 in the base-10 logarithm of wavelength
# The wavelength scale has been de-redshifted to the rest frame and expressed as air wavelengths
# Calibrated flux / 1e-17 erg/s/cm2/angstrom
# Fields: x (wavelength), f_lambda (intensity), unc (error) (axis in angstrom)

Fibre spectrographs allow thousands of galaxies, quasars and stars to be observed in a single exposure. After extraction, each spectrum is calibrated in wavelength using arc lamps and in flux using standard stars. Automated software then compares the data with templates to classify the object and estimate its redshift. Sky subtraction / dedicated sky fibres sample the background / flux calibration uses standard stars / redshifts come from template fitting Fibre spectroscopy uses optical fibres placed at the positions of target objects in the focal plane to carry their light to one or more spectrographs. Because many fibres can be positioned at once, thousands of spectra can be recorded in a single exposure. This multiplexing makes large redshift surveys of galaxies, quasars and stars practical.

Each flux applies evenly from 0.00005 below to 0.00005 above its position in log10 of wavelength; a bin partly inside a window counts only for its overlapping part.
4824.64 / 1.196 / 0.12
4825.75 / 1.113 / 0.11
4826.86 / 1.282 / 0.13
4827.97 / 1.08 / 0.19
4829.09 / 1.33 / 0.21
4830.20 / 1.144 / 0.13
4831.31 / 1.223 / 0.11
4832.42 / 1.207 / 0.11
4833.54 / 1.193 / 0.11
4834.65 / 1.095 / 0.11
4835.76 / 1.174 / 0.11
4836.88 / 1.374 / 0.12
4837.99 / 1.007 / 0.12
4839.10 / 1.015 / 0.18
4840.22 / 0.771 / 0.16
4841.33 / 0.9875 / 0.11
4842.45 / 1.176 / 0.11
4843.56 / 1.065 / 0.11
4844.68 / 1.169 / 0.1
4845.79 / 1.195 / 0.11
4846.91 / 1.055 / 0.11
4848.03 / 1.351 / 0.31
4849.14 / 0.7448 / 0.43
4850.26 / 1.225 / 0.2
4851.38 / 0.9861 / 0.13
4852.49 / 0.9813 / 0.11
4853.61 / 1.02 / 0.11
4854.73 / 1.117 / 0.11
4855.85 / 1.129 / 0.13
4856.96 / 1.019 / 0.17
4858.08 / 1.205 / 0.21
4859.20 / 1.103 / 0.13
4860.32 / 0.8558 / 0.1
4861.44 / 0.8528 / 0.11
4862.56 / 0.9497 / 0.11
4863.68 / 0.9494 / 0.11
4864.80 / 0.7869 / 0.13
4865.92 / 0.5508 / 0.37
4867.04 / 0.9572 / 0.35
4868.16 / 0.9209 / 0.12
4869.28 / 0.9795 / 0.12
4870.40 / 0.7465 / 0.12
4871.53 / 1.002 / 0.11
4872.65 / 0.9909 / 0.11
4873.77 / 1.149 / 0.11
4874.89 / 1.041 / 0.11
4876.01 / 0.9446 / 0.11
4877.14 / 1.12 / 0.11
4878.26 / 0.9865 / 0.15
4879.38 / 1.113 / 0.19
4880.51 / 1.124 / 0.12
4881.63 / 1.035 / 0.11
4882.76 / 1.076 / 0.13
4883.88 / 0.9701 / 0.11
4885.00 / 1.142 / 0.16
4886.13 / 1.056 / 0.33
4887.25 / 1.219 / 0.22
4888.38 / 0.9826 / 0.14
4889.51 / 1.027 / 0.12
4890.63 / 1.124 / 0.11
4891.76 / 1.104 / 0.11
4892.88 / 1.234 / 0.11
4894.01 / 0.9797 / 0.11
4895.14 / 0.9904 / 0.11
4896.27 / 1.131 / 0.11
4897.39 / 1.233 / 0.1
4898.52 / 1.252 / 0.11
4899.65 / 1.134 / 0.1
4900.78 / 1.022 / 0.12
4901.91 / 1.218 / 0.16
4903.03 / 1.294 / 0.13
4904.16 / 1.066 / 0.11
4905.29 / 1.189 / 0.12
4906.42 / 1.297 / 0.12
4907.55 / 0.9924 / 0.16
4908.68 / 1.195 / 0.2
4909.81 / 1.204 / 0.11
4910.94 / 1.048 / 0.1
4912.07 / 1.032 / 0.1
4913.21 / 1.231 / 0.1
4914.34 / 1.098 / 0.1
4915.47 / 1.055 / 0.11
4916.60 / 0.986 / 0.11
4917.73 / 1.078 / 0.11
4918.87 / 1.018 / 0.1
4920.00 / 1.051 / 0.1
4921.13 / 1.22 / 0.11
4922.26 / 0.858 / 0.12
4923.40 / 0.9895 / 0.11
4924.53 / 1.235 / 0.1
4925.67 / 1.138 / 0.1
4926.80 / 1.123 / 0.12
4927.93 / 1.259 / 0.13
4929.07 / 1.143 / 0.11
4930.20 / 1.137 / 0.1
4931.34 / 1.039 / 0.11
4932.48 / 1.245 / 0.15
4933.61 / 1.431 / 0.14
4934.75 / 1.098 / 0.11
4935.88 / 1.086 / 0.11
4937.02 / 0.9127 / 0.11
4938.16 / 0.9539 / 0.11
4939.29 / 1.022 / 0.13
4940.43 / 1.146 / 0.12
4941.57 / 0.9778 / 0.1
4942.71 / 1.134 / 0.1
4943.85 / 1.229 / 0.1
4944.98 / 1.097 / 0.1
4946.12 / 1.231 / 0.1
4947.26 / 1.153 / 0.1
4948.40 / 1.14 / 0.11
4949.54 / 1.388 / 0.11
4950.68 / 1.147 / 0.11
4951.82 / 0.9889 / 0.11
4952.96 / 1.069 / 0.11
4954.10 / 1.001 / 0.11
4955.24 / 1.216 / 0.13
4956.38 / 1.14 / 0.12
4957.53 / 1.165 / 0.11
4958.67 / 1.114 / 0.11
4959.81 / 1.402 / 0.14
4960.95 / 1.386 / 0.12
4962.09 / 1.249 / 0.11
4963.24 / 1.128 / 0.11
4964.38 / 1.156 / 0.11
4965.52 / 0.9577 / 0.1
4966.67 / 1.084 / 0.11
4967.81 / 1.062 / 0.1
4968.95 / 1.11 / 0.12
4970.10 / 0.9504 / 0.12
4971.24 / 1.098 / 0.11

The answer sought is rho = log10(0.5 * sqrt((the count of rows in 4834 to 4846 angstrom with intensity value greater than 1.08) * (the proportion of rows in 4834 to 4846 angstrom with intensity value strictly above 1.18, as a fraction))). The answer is -0.3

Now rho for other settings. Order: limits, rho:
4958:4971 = -0.1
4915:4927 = -0.4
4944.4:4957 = -0.1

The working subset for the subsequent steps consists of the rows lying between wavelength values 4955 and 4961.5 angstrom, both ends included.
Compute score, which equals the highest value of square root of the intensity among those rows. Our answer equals 1.18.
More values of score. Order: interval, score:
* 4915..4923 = 1.10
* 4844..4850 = 1.16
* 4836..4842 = 1.17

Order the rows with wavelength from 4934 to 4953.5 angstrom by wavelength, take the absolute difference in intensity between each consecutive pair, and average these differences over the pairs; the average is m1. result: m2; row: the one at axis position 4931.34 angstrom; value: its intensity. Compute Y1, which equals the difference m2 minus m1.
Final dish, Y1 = 0.92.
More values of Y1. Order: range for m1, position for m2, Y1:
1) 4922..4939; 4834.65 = 0.97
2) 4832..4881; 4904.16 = 0.91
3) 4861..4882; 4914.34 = 0.96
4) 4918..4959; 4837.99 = 0.88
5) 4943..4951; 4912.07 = 0.89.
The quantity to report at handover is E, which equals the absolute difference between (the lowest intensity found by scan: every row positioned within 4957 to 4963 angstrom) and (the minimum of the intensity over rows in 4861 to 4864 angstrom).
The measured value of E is 0.26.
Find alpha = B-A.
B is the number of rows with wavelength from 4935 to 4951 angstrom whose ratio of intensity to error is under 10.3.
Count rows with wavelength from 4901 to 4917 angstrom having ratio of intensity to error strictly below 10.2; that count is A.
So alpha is -2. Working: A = 8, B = 6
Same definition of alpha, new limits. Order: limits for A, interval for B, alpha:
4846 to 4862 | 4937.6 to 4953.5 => -8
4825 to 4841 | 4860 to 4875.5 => 4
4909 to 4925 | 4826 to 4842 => 3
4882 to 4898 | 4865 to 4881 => 3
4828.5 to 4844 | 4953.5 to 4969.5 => 1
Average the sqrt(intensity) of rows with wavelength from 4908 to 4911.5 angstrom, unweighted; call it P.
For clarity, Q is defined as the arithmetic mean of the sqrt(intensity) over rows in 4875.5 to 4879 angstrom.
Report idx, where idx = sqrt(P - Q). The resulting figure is 0.25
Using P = 1.07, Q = 1.01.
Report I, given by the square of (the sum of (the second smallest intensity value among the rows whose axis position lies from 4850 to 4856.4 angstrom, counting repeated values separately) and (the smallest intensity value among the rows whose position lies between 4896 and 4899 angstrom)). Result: 4.48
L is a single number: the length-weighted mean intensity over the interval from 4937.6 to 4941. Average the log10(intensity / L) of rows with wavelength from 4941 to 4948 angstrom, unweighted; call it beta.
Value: 0.037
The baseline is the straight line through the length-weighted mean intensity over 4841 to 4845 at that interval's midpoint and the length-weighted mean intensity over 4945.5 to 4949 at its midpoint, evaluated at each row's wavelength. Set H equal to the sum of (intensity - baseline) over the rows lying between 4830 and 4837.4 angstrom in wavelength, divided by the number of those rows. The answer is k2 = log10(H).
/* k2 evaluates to -1.0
